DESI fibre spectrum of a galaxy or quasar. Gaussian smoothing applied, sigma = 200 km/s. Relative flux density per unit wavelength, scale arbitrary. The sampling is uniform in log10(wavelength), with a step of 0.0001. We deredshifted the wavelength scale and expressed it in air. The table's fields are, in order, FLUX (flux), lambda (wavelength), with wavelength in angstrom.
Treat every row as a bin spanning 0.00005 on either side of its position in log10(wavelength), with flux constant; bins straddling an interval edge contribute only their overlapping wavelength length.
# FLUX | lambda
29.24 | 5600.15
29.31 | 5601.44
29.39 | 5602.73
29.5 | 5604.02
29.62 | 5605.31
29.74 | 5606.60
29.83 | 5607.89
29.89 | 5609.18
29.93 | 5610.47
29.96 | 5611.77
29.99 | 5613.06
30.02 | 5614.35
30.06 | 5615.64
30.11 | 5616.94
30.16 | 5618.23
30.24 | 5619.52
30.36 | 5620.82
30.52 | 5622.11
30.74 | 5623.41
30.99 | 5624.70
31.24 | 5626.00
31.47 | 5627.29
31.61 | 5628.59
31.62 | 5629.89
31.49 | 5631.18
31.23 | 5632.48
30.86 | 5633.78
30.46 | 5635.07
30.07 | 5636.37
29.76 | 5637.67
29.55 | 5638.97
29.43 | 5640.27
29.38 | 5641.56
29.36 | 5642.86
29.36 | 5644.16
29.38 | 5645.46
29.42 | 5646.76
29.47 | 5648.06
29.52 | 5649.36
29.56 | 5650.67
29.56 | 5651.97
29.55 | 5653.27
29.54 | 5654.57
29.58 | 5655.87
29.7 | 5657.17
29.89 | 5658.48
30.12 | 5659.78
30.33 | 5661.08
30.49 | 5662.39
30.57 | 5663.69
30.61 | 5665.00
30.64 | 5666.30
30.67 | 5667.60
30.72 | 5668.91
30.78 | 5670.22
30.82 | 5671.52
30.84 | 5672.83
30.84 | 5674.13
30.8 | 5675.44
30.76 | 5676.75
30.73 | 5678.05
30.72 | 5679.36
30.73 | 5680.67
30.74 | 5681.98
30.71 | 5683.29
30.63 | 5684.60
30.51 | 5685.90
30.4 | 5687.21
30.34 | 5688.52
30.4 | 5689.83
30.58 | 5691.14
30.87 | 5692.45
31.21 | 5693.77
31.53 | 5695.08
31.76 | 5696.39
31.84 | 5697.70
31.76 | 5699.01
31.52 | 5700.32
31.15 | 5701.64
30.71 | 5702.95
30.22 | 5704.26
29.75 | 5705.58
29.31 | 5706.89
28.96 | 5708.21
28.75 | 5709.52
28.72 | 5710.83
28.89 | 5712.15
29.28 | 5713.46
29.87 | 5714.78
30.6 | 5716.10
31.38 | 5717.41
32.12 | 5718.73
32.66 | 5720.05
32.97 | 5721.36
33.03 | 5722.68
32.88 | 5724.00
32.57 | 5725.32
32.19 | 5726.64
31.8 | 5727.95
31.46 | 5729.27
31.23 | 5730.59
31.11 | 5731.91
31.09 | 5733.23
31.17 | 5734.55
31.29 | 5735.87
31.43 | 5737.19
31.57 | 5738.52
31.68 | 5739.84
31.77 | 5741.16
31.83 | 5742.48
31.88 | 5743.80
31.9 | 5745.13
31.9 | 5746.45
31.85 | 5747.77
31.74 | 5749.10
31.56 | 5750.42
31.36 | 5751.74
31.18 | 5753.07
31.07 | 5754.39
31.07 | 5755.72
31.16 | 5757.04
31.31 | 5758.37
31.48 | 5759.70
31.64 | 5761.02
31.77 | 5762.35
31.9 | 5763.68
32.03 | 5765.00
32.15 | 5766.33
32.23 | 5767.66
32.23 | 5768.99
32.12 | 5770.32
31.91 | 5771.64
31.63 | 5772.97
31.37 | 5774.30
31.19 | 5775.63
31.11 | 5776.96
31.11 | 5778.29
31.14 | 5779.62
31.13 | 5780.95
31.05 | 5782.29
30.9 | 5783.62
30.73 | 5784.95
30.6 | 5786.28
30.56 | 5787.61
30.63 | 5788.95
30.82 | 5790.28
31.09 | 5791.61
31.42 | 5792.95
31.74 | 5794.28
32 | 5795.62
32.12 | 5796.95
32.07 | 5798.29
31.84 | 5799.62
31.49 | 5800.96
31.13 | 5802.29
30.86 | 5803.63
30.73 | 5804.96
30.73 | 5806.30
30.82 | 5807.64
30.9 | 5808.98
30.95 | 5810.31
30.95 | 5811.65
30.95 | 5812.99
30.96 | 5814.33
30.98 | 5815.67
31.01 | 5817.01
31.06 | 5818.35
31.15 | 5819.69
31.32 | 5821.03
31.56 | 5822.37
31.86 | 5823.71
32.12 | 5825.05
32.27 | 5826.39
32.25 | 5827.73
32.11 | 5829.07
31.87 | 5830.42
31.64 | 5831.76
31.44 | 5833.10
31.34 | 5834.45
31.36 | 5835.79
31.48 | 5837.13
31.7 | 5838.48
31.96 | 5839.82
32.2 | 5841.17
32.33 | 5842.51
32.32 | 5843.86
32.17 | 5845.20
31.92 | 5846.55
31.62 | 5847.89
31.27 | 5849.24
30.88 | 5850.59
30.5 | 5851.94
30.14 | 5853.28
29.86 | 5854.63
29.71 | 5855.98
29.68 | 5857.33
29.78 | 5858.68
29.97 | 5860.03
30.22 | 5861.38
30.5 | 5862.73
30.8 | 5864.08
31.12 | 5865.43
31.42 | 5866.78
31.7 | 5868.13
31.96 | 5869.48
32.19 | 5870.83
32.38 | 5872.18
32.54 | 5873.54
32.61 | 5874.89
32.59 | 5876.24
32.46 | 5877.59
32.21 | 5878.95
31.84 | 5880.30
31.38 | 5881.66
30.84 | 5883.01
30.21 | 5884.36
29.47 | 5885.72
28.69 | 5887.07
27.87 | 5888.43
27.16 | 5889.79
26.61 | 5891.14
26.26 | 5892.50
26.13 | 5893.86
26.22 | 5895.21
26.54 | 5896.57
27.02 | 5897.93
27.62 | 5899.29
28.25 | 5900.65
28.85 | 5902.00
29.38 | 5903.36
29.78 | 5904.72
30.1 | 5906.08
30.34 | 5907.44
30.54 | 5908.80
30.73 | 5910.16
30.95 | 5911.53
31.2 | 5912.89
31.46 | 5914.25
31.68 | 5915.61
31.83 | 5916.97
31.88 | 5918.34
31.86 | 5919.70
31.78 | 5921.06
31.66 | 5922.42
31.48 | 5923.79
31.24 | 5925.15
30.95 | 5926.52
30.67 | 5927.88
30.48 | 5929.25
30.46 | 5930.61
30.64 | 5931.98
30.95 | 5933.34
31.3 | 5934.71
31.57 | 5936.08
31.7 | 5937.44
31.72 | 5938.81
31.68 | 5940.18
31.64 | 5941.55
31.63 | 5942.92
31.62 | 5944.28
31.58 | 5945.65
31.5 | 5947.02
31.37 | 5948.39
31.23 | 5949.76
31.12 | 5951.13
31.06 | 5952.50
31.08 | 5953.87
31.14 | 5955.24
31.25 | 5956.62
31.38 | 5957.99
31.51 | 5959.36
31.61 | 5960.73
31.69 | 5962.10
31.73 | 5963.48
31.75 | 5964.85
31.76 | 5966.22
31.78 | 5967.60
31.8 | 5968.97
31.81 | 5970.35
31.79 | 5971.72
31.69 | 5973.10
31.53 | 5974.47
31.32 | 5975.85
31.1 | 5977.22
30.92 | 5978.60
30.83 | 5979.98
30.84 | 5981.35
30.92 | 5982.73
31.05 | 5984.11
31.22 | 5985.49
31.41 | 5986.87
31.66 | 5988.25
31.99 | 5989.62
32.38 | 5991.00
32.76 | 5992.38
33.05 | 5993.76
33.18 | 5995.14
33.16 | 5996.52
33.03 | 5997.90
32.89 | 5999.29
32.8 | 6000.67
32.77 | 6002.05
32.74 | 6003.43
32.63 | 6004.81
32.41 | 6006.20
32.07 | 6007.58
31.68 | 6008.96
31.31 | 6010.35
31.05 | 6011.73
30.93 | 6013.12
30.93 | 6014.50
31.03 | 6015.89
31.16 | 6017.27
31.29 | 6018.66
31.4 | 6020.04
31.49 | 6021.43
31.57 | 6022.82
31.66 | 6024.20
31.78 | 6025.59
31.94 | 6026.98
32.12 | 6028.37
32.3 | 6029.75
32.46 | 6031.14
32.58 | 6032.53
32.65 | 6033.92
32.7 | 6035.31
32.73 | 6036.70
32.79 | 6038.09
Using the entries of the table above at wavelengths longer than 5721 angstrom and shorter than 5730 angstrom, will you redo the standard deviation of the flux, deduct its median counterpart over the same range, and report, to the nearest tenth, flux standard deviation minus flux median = -32.0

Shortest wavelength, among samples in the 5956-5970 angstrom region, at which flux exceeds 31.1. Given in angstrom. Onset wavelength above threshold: 5956.62 angstrom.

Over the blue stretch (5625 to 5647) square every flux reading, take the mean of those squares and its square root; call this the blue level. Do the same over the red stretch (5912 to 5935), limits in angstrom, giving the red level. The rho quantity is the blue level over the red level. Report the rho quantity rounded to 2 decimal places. 0.97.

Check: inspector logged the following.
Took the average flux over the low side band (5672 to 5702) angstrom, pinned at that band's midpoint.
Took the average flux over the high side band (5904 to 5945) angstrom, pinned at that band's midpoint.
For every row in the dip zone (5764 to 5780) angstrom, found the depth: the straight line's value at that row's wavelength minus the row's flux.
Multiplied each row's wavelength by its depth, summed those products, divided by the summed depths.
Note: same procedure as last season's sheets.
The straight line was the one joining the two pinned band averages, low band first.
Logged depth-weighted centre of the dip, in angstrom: 5769.4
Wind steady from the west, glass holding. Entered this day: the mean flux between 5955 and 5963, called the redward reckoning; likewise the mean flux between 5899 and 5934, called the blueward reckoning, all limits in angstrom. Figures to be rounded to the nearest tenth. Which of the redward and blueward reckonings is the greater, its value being 31.4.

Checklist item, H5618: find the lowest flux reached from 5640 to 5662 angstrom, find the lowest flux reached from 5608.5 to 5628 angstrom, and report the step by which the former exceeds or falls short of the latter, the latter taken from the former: -0.53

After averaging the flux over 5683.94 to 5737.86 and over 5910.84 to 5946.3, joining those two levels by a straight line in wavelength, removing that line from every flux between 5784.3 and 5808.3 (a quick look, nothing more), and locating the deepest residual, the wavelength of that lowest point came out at 5787.61 angstrom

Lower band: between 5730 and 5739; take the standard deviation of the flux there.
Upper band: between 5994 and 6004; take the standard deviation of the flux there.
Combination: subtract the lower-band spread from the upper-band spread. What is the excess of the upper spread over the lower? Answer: 0.01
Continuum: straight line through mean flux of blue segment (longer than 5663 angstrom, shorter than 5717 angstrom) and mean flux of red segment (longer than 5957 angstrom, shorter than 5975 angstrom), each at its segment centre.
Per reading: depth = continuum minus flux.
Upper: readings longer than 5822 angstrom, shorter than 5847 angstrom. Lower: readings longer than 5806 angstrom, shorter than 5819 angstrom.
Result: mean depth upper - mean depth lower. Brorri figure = -0.9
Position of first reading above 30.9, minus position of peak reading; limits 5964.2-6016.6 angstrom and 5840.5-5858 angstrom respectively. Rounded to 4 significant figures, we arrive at 122.3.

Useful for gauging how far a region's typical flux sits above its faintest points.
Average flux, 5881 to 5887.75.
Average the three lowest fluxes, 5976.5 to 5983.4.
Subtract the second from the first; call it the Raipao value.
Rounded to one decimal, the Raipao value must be -0.7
